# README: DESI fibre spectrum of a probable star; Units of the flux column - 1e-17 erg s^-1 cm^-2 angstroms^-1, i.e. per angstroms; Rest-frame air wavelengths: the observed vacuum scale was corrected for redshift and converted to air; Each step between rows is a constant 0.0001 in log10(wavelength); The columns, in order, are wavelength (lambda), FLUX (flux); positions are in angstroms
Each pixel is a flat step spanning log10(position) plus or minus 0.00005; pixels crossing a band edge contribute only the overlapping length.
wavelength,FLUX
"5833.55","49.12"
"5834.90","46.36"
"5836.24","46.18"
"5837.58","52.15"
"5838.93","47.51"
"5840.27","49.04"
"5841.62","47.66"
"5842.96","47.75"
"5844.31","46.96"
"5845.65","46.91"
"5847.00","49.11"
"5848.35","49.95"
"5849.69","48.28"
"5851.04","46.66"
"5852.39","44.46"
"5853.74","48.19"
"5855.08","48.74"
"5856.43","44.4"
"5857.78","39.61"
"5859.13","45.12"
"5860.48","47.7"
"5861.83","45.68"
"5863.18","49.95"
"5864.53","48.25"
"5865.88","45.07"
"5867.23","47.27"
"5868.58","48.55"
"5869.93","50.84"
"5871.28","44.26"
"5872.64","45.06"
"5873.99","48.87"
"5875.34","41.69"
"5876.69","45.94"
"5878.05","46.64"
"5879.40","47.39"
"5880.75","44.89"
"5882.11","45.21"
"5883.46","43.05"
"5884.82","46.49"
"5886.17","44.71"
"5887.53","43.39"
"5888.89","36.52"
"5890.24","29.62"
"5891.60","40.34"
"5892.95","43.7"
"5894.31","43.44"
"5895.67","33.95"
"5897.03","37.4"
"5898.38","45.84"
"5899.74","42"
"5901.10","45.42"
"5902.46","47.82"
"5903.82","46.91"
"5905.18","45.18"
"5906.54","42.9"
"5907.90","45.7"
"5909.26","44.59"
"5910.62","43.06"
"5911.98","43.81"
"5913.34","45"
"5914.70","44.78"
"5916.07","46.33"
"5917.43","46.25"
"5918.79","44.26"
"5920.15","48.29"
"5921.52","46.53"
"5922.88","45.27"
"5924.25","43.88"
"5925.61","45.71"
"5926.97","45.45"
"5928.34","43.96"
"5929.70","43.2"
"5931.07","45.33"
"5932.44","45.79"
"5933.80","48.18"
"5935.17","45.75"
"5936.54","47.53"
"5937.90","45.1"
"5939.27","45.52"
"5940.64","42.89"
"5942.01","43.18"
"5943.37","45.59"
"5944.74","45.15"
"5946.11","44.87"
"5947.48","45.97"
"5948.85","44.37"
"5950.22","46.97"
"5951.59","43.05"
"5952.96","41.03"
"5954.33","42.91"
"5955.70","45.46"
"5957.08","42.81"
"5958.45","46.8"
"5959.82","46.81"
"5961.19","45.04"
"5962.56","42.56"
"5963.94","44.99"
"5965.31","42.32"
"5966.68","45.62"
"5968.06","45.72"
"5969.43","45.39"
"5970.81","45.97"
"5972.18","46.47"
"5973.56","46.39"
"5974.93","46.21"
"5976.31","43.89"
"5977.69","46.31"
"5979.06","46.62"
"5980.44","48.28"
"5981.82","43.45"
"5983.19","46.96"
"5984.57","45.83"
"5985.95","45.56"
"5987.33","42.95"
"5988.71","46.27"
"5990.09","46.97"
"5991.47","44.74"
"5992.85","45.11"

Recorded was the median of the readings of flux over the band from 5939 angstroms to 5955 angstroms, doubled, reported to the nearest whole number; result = 89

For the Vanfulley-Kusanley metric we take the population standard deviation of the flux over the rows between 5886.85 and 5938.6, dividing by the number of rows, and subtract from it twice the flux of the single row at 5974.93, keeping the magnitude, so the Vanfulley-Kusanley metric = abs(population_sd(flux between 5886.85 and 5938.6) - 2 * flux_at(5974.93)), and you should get 89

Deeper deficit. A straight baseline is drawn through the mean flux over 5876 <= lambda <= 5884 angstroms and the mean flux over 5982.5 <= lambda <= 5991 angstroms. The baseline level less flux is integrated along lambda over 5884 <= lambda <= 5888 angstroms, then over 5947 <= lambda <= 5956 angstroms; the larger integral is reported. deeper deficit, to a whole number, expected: 14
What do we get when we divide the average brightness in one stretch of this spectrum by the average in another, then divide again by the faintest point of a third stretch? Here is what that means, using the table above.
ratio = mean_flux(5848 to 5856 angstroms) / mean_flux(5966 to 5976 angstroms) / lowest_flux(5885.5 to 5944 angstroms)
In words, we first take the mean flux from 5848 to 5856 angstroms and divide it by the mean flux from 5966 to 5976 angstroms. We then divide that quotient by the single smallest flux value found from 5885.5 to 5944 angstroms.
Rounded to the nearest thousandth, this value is 0.035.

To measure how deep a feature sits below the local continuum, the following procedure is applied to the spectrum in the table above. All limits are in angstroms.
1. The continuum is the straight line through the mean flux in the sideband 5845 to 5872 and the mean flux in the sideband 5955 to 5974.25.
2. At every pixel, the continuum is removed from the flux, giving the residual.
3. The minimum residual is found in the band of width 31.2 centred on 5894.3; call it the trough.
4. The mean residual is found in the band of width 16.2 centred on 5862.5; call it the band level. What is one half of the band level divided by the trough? 0.003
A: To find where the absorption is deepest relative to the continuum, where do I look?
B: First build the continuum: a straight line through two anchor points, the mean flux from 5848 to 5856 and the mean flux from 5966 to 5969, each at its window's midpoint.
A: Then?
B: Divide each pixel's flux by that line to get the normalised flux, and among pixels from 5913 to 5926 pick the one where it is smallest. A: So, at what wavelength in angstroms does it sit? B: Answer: 5924.25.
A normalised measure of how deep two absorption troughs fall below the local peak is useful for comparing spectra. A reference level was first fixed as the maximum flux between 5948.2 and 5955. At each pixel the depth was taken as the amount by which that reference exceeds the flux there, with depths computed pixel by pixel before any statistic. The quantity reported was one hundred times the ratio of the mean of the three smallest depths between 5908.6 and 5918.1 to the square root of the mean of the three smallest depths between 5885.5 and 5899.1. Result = 74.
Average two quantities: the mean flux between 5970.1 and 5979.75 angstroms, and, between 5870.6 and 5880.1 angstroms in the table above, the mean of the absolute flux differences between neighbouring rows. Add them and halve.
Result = 24.4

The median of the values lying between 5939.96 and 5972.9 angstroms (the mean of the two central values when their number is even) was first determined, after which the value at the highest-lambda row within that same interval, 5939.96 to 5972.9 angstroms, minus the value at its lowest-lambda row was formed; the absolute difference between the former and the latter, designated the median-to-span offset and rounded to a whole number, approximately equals 42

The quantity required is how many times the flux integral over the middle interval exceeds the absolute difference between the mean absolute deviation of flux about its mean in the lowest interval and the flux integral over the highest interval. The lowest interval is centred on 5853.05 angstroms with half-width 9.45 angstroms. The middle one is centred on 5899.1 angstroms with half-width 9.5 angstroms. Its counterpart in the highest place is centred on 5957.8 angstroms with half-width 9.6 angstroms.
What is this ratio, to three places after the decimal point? 0.944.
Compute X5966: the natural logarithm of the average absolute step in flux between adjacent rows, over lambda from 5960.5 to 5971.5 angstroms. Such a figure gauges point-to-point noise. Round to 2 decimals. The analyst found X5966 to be 0.53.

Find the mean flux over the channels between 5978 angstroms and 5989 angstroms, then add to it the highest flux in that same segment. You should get 94.0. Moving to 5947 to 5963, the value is 91.5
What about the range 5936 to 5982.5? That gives 93.3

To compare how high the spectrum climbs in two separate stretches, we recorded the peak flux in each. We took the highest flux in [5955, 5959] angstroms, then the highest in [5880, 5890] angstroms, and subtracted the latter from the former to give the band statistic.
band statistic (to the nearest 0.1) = 0.3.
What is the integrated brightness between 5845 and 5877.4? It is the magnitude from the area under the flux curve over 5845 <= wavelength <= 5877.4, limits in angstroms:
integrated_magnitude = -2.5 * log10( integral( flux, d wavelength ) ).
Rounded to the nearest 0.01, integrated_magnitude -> -7.95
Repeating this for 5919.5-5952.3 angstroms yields -7.93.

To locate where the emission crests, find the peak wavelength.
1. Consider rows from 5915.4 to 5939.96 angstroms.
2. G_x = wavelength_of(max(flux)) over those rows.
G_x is 5920.15 angstroms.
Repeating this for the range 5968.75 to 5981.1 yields 5980.44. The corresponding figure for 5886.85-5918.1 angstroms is 5902.46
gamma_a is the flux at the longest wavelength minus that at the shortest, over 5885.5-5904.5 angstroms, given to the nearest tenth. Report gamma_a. 2.2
